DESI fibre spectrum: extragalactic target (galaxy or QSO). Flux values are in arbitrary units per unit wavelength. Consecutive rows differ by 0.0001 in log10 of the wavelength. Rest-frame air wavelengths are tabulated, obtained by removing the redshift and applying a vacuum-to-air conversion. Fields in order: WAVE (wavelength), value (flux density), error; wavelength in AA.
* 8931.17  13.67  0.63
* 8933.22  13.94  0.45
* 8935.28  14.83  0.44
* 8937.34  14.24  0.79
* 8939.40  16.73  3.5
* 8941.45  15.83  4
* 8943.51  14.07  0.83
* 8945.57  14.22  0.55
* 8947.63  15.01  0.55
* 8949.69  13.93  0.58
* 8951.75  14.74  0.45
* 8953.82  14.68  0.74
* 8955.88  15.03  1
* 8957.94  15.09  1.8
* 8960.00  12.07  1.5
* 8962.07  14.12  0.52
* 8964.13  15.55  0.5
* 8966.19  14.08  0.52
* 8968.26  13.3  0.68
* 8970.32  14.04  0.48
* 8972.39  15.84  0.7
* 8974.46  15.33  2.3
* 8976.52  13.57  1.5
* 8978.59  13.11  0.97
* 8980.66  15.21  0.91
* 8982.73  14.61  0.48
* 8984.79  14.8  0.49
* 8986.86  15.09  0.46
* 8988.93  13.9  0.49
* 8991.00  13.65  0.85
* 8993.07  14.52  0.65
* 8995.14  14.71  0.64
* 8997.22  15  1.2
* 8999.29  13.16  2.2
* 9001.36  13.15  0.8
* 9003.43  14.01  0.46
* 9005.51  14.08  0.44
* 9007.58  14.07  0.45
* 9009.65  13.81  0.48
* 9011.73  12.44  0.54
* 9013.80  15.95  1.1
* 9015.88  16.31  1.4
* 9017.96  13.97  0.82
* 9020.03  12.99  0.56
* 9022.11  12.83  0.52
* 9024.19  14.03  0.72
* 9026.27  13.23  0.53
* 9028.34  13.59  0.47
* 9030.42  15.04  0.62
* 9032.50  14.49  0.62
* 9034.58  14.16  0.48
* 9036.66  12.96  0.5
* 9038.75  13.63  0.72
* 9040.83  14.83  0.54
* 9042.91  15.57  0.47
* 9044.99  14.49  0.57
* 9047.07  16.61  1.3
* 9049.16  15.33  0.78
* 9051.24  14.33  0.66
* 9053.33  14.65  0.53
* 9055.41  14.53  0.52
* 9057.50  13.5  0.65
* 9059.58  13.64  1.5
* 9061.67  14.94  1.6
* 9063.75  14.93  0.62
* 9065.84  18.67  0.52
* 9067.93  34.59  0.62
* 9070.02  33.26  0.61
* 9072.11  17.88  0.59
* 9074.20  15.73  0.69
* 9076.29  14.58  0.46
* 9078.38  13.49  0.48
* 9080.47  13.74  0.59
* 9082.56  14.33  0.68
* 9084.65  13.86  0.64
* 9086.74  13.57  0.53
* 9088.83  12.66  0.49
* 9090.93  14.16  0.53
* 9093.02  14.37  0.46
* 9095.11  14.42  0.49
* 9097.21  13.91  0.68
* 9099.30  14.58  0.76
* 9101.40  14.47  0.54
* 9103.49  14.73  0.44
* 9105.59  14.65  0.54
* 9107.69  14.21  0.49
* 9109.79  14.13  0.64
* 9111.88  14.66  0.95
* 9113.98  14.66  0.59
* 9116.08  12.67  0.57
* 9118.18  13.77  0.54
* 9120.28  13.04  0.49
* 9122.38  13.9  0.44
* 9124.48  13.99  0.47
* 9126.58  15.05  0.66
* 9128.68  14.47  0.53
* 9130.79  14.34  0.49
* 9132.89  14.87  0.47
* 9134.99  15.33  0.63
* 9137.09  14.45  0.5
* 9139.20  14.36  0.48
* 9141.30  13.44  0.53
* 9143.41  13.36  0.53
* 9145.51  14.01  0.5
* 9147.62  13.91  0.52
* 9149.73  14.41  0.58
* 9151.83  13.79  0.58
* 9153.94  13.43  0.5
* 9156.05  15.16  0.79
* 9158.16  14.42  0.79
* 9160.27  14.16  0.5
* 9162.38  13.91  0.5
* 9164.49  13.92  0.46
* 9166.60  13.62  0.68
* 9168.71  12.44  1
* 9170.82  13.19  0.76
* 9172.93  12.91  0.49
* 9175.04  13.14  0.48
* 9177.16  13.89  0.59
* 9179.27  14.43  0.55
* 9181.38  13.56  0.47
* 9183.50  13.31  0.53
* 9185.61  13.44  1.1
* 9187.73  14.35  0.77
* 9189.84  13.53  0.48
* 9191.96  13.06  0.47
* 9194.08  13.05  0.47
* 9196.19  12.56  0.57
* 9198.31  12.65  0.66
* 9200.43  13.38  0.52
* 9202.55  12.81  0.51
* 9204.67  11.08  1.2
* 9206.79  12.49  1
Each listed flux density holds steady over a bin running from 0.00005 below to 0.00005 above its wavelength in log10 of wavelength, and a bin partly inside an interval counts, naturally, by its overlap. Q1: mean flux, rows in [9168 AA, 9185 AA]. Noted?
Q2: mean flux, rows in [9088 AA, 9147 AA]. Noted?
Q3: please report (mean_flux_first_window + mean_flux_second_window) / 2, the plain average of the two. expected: 13.8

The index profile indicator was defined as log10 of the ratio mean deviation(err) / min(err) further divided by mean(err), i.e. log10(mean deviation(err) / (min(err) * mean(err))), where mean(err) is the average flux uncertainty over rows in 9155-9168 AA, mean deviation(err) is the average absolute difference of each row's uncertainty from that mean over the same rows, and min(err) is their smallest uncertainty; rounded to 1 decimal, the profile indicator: -0.3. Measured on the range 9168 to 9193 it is -0.2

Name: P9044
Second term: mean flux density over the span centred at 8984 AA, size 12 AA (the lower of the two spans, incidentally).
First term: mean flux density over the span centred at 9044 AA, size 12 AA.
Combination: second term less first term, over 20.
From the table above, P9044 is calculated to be -0.03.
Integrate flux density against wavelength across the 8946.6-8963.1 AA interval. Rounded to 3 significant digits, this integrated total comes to 236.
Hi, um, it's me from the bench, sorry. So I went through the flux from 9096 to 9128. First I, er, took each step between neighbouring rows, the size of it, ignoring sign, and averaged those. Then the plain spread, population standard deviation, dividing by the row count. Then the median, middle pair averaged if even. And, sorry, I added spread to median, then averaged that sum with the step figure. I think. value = 7.7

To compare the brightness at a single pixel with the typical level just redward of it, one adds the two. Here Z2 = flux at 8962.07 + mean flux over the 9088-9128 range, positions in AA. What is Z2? 28.2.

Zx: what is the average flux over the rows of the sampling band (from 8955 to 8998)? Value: 14.4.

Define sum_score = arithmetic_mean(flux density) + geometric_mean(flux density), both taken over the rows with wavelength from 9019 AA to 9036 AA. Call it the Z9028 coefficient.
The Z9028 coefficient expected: 27.6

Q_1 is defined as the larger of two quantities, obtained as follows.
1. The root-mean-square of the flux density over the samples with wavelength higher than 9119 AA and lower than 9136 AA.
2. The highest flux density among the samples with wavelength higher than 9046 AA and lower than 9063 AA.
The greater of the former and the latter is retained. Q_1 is 16.6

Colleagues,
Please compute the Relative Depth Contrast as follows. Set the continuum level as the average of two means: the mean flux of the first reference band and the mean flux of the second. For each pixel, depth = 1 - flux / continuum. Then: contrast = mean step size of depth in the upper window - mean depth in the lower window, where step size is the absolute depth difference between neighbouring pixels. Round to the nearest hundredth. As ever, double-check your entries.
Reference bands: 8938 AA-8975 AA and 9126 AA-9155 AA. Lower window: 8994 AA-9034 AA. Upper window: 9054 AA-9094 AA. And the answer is 0.16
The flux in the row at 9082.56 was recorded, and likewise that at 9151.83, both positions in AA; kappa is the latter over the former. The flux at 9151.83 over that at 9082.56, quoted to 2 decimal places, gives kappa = 0.96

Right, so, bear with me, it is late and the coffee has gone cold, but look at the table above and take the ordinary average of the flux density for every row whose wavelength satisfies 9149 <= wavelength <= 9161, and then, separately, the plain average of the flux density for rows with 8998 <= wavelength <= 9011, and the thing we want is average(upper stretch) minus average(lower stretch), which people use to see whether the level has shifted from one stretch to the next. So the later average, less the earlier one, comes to 0.51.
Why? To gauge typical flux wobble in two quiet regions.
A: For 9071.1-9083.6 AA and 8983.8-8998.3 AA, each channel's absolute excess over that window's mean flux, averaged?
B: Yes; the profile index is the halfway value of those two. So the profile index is 0.8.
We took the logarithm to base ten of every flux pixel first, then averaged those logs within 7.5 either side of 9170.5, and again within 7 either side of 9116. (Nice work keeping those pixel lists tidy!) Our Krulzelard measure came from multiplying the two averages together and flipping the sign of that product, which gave -1.28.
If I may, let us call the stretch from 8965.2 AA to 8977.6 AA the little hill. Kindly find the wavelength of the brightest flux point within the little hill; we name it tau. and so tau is 8972.39 AA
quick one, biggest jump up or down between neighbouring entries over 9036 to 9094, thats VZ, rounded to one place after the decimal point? 15.9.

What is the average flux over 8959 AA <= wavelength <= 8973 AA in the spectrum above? 14.1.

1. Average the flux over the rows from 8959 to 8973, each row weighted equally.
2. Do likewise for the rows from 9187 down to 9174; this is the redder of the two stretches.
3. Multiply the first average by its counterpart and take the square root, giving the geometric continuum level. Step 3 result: 13.9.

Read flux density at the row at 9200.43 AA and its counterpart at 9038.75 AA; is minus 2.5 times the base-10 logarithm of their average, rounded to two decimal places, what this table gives -2.83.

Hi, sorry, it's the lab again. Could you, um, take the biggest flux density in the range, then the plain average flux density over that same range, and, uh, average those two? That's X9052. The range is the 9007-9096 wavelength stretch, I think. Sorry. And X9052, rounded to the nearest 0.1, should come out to 25.0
